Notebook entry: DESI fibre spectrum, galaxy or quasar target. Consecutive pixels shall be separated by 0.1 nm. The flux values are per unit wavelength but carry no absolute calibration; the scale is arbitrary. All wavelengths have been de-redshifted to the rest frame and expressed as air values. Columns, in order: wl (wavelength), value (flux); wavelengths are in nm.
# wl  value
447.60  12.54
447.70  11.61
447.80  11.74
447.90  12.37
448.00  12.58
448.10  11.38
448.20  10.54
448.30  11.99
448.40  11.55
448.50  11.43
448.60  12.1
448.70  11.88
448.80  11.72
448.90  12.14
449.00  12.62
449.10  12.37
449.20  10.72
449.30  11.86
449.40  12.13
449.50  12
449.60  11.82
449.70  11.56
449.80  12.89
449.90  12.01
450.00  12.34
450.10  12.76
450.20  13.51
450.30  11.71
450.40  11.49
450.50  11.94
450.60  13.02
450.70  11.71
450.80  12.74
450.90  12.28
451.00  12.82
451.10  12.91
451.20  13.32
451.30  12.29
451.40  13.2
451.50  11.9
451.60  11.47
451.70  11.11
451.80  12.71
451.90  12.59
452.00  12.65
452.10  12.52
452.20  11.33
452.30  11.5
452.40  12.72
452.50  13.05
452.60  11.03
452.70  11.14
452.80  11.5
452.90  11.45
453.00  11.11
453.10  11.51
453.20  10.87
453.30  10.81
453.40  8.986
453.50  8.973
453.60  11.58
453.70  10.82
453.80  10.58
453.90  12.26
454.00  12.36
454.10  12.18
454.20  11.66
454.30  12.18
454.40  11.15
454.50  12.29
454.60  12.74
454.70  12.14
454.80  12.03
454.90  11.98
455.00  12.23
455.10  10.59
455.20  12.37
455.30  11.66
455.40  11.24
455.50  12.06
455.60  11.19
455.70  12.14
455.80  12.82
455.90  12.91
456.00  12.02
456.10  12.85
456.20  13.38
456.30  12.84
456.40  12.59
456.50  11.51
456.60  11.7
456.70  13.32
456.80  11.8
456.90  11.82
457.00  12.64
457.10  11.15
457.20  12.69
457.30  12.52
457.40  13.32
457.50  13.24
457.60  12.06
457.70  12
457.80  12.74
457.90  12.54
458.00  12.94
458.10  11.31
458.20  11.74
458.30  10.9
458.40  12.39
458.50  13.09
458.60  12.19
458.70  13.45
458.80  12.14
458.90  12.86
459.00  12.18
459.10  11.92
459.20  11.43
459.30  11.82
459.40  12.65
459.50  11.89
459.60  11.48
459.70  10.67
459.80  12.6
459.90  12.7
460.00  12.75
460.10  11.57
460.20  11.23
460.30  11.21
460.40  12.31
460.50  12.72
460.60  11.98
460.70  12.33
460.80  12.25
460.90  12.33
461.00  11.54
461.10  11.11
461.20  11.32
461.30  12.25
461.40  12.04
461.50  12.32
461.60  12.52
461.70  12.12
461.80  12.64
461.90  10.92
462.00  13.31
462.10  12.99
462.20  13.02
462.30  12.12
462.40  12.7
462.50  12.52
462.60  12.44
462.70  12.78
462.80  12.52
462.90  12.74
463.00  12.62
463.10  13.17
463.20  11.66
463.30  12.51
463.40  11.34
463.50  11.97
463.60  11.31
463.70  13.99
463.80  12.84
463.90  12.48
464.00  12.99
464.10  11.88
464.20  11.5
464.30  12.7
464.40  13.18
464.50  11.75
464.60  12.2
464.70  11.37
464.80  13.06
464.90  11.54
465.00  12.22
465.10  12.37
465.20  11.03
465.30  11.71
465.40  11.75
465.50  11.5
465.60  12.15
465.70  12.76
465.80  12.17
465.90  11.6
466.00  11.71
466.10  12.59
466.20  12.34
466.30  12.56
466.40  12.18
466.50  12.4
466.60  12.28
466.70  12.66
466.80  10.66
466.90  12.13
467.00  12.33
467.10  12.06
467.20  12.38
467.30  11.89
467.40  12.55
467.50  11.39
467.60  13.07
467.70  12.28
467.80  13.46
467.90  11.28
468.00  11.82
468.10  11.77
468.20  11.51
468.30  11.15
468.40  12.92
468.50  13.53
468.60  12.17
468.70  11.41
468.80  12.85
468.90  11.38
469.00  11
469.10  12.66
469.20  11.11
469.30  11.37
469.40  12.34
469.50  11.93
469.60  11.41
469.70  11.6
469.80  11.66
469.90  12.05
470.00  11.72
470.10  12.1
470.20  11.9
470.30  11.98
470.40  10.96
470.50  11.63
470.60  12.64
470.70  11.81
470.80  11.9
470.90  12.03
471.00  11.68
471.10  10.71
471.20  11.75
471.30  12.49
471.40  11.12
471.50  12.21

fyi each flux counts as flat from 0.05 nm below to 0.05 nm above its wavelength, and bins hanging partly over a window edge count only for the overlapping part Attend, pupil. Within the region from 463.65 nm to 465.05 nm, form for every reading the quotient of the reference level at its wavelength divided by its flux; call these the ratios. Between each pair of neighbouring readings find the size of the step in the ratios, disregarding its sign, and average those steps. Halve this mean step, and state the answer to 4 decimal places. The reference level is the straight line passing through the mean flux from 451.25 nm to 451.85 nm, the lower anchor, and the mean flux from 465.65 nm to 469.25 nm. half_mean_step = 0.0361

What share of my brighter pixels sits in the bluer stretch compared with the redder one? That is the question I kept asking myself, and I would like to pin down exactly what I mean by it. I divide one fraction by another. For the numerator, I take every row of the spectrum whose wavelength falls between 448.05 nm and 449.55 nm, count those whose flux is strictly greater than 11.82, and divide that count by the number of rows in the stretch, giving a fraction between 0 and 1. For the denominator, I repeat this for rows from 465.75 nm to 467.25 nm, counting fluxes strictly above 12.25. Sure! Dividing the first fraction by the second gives 1.1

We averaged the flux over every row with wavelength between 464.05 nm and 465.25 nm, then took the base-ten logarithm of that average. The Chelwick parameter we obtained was 1.08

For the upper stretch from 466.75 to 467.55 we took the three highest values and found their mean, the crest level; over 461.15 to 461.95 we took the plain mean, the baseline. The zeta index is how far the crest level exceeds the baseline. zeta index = 0.4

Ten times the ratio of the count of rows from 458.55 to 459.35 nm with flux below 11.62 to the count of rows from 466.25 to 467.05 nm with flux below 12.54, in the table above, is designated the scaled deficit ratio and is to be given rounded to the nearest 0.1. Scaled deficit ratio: 1.7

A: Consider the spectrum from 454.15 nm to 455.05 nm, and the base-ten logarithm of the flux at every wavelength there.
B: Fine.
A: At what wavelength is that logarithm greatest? 454.60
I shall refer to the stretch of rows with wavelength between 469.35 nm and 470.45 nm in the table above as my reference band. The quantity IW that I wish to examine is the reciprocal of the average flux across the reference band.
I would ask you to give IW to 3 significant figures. 0.0848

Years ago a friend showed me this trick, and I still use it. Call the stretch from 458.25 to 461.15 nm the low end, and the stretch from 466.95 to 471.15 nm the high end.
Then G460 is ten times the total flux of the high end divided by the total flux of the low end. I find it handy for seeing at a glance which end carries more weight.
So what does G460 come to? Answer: 14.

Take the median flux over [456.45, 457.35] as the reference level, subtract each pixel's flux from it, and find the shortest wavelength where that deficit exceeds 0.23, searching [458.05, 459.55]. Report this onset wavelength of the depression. 458.10 nm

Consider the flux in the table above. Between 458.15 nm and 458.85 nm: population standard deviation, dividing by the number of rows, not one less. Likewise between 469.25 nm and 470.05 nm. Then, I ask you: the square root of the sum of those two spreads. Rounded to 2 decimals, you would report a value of 1.04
